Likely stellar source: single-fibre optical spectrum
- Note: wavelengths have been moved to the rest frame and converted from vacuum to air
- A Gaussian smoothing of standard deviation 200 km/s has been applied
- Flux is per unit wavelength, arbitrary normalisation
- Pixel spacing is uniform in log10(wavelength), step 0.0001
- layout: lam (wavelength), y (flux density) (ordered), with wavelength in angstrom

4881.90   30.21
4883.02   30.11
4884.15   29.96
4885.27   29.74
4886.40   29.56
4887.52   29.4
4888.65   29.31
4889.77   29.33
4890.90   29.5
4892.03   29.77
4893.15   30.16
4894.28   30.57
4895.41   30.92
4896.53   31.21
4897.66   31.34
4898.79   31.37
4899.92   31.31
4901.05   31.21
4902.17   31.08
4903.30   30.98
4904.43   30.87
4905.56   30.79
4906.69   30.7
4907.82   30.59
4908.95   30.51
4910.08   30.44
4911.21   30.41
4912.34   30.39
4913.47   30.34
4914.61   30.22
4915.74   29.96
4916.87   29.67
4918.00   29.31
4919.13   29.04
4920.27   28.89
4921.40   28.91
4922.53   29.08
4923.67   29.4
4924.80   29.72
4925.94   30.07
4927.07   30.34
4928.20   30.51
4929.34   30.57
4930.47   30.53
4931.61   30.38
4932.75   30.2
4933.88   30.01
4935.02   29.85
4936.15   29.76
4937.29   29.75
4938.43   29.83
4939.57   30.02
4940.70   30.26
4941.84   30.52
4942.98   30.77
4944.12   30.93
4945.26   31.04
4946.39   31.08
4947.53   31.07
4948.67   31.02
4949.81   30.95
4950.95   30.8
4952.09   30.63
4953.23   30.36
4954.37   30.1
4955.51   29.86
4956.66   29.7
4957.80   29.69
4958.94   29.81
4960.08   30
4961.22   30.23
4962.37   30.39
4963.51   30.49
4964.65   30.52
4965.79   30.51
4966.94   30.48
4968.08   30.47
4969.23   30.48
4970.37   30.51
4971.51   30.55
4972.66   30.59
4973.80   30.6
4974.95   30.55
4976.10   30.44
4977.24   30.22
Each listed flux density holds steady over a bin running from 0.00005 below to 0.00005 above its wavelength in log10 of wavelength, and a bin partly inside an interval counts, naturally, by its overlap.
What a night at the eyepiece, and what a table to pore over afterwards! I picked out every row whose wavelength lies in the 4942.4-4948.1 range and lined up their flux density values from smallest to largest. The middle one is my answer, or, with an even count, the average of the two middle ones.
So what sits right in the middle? 31.0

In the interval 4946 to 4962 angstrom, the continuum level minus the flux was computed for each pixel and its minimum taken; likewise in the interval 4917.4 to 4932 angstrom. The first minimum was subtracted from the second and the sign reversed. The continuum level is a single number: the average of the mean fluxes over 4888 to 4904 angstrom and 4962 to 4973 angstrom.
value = -0.51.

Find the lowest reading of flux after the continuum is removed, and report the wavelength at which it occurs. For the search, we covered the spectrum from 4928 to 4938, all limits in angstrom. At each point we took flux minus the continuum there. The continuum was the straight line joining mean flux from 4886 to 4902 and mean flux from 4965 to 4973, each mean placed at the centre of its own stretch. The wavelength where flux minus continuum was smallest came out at 4937.29 angstrom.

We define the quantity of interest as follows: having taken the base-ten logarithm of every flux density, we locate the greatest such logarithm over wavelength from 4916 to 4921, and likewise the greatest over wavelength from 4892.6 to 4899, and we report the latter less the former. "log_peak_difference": 0.024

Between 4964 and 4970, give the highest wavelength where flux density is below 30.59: 4969.23 angstrom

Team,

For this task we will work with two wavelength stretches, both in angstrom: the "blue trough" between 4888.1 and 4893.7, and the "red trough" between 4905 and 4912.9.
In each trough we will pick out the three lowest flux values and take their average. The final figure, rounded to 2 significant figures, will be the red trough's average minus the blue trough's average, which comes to 1.0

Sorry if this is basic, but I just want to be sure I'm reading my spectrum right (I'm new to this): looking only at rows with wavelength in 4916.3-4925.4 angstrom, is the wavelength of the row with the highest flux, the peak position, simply 4924.80 angstrom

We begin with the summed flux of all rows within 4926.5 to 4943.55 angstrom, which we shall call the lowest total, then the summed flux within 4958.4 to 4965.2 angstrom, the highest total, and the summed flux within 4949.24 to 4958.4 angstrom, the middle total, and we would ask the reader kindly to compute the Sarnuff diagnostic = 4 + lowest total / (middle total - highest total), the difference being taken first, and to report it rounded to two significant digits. 11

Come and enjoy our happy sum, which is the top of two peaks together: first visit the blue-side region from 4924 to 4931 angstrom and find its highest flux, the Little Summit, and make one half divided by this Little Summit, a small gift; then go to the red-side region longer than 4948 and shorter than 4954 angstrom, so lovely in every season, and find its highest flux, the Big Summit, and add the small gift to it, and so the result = 31.0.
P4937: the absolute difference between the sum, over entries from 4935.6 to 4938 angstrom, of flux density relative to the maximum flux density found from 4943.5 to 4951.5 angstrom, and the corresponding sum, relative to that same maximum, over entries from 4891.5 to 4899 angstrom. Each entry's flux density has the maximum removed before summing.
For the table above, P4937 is 0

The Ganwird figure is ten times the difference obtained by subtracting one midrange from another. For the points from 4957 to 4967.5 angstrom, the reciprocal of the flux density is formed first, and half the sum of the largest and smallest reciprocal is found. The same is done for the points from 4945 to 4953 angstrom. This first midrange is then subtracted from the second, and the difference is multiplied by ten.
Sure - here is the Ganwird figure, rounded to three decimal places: -0.008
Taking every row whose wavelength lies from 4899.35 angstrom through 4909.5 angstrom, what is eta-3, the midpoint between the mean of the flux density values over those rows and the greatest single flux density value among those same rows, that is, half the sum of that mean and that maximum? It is 31.1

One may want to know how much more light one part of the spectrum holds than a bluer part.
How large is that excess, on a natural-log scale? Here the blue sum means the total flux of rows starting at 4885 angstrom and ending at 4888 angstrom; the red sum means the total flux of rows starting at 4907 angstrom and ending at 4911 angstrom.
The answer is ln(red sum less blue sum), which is 1.0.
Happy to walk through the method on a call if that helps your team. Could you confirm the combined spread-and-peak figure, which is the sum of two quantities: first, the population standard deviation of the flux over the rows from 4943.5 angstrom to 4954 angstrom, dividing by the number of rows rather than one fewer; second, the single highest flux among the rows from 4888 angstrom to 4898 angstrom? 31.6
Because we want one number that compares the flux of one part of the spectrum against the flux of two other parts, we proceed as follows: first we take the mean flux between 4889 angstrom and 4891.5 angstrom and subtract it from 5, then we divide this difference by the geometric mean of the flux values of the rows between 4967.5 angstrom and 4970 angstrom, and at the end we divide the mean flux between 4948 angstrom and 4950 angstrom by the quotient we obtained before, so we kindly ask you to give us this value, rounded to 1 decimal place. -38.7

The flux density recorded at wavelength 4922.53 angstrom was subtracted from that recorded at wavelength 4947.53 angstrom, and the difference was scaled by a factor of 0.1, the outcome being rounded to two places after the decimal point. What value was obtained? 0.20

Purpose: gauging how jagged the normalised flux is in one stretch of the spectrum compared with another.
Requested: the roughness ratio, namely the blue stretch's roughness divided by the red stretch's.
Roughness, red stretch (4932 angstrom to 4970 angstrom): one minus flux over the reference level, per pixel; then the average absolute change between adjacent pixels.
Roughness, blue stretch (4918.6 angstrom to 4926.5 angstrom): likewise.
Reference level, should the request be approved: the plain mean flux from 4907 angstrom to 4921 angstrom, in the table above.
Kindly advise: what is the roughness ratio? 1.75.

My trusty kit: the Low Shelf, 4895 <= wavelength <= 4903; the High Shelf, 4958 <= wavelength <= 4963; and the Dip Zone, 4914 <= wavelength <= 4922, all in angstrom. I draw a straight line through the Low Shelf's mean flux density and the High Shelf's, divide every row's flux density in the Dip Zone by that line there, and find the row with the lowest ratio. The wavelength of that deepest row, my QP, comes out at 4920.27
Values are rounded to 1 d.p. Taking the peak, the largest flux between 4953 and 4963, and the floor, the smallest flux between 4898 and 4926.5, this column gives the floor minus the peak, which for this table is -1.5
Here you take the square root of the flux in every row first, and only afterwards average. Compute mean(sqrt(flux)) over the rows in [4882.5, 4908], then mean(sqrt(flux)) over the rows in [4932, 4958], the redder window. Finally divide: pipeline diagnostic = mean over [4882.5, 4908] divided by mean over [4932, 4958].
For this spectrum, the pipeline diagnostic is 1.00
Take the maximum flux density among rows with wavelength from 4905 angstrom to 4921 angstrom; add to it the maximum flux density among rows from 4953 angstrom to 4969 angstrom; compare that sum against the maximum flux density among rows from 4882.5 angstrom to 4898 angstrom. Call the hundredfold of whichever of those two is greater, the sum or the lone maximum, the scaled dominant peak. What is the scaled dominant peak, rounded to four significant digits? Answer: 6131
